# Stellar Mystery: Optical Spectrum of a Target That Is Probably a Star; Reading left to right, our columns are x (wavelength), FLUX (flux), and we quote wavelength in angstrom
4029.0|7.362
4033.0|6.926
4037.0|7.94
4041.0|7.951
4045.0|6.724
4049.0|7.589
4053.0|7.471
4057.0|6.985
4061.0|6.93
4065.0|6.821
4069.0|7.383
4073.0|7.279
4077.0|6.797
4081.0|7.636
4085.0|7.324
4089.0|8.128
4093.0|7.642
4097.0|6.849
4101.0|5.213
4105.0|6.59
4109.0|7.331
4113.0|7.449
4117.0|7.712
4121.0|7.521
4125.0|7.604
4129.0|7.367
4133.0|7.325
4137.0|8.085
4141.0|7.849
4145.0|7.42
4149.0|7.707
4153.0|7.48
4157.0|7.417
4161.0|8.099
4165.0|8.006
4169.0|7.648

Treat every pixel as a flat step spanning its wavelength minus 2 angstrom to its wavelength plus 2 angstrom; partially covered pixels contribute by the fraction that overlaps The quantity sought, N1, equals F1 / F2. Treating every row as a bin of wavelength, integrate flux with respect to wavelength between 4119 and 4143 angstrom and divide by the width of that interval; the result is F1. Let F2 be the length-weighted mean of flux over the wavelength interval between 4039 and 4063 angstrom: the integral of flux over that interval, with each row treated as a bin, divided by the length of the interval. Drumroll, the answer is 1.05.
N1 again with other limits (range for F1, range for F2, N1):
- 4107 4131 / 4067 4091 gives 1.01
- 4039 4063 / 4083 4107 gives 1.05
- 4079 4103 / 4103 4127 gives 0.97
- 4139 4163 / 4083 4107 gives 1.10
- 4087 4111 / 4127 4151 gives 0.91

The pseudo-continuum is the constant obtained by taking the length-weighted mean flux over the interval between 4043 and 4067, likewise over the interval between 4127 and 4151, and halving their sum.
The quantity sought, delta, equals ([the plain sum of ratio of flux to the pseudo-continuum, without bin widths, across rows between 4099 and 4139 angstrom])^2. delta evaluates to 96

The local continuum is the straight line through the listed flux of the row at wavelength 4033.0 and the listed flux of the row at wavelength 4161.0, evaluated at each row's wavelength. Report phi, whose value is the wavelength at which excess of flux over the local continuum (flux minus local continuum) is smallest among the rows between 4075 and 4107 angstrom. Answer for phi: 4101.0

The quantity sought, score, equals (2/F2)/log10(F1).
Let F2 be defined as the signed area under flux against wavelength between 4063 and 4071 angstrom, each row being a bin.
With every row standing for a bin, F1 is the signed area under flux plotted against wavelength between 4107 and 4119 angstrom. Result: 0.0180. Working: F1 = 90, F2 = 57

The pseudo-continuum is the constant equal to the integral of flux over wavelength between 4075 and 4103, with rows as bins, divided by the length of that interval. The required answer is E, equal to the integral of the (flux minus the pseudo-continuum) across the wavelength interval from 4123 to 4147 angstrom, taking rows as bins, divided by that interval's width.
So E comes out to 0.5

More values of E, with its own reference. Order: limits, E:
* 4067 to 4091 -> 0.3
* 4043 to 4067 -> 0.0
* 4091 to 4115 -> -0.2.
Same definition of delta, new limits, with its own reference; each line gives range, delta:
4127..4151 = 39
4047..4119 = 308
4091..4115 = 31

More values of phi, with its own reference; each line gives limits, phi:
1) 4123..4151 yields 4145.0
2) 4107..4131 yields 4129.0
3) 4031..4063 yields 4045.0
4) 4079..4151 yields 4101.0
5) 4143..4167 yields 4157.0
